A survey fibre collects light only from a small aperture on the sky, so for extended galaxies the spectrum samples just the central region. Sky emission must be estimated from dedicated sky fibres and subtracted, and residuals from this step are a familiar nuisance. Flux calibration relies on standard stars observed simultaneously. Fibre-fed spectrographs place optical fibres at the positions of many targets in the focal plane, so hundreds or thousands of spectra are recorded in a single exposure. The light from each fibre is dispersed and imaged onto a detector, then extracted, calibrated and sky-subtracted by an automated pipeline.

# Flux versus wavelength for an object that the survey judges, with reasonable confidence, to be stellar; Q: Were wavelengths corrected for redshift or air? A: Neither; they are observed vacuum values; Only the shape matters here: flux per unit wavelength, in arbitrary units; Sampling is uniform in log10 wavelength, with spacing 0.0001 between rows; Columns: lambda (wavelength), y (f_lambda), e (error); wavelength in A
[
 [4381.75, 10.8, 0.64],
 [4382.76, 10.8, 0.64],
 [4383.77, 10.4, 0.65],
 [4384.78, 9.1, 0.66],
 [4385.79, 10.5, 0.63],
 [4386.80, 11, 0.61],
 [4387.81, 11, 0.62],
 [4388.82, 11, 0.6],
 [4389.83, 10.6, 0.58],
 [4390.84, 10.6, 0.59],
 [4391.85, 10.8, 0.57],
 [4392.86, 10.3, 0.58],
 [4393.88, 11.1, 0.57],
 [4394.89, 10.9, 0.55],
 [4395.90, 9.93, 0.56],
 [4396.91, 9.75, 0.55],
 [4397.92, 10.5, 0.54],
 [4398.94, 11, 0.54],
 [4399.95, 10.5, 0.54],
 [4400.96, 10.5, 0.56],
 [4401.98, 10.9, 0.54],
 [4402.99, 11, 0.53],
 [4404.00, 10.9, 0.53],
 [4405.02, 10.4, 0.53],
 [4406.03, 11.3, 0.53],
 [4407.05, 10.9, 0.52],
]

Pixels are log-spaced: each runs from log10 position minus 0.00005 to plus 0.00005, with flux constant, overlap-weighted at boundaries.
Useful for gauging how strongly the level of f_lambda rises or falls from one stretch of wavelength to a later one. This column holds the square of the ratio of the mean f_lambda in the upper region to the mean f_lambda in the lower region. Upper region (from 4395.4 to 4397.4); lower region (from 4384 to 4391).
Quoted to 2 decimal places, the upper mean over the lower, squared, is 0.87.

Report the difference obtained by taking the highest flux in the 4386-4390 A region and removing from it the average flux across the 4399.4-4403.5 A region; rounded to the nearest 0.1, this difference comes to 0.3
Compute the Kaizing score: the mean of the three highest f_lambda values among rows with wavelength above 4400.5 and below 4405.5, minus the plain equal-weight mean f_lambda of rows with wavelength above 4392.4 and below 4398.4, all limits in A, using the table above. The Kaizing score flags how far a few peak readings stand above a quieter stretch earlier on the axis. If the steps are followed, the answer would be 0.5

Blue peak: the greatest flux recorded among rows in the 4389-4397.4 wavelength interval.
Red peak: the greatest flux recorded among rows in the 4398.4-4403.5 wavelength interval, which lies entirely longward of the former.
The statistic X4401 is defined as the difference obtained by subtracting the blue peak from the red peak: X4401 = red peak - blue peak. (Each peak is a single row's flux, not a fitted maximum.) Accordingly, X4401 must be -0.10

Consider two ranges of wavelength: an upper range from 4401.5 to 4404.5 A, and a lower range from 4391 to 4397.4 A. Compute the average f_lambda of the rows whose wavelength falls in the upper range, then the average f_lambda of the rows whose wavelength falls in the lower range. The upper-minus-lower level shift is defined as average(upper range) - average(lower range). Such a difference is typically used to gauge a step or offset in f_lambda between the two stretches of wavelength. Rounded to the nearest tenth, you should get 0.5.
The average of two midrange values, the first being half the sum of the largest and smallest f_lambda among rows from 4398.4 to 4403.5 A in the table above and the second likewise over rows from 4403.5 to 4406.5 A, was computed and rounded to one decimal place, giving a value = 10.8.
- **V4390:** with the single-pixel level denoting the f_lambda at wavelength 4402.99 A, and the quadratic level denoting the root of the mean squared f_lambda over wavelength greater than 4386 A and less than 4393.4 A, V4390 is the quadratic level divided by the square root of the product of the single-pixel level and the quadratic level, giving 0.989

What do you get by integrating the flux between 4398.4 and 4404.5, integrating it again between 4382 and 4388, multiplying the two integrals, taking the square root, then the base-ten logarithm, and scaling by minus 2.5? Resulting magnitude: -4.52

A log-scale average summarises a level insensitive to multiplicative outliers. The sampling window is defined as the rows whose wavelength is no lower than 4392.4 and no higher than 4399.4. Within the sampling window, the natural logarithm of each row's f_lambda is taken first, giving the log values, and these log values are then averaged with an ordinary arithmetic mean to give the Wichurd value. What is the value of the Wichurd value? 2.35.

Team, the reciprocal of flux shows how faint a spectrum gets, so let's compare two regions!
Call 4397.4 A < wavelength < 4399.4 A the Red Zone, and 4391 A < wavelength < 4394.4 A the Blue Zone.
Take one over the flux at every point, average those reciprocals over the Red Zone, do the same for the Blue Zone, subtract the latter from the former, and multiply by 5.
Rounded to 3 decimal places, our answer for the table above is -0.001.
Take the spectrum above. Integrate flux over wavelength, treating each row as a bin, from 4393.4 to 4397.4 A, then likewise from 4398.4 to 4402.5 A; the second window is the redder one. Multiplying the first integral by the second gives 1834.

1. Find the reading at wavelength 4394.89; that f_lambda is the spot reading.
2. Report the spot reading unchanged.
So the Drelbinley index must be 10.9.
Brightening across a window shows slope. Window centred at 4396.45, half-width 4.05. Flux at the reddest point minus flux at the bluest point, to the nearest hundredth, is 0.20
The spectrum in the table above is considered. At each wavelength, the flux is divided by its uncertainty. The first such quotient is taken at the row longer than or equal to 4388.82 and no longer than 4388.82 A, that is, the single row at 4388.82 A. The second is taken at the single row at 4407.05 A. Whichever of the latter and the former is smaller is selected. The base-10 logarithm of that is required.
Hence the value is 1.26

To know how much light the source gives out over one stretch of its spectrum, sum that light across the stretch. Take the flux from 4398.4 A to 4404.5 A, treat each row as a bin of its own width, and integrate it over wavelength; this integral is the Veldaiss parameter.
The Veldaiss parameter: 66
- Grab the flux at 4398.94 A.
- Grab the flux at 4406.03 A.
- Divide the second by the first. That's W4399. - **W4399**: 1.03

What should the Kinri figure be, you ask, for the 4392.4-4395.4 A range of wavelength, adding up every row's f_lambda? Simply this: 32.3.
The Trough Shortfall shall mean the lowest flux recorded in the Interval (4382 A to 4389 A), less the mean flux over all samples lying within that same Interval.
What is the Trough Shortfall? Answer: -1.4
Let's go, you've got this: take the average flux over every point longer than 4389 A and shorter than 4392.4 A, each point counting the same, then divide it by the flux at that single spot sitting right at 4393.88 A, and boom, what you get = 0.96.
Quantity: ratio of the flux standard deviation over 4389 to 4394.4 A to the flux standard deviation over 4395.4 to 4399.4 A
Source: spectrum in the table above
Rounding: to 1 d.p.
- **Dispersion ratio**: 0.5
